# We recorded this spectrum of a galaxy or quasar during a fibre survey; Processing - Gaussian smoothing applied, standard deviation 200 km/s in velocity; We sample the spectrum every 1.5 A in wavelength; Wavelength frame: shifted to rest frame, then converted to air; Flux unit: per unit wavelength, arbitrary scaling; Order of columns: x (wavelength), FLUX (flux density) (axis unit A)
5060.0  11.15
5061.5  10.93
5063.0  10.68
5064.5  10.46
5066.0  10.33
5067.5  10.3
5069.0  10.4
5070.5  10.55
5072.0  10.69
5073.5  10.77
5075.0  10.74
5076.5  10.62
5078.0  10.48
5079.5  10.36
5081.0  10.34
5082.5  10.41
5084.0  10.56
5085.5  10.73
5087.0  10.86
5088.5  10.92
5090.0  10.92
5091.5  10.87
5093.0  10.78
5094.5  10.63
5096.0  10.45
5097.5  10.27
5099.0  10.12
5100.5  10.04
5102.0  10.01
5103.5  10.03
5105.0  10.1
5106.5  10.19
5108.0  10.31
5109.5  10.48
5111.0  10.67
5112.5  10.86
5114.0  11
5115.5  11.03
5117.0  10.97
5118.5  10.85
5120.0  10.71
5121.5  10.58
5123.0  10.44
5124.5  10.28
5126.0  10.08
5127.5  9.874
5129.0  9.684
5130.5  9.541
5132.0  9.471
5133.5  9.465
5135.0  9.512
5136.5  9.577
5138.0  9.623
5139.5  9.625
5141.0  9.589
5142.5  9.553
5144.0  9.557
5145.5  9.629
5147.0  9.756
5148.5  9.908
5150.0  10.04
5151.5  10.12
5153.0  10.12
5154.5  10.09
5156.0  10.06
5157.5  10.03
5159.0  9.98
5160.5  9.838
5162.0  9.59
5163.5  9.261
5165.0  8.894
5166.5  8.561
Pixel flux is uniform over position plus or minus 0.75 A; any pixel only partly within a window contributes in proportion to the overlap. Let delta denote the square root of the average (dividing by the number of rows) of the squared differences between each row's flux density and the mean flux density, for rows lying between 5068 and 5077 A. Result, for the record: 0.13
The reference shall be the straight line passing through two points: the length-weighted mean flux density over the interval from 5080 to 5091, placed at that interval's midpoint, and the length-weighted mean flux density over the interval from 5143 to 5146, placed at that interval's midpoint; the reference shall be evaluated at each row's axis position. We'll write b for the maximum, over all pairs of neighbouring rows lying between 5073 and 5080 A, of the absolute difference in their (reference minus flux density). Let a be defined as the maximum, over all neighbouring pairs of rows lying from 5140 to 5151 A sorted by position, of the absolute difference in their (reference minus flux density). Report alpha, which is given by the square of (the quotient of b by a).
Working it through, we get 0.4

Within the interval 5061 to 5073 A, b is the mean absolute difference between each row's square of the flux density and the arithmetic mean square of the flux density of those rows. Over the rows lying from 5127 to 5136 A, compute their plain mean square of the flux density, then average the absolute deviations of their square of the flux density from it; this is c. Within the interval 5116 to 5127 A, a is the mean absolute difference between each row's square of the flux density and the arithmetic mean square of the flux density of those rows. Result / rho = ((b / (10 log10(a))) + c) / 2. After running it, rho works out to 1.5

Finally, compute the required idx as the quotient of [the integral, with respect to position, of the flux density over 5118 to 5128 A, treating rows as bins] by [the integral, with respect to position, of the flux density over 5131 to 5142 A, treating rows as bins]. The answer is 0.99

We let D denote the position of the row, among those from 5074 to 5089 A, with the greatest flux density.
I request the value 5088.5 A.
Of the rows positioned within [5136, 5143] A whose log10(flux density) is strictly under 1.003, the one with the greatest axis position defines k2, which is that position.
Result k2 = 5142.5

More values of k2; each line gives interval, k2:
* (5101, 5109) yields 5103.5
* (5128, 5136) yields 5135.0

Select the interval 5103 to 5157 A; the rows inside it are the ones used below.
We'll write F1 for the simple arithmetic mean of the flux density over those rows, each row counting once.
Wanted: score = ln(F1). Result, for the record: 2.31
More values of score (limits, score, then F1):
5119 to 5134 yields 2.30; 10.0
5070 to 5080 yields 2.36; 10.6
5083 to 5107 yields 2.35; 10.5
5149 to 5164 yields 2.29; 9.9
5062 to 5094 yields 2.36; 10.6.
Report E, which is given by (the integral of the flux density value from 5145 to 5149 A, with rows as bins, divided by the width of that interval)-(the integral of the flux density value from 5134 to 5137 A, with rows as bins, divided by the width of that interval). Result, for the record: 0.23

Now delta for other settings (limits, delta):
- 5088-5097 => 0.17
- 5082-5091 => 0.19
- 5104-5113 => 0.27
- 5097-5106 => 0.09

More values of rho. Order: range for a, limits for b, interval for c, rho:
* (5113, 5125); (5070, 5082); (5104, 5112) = 2.1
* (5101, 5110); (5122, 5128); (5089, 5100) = 3.1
